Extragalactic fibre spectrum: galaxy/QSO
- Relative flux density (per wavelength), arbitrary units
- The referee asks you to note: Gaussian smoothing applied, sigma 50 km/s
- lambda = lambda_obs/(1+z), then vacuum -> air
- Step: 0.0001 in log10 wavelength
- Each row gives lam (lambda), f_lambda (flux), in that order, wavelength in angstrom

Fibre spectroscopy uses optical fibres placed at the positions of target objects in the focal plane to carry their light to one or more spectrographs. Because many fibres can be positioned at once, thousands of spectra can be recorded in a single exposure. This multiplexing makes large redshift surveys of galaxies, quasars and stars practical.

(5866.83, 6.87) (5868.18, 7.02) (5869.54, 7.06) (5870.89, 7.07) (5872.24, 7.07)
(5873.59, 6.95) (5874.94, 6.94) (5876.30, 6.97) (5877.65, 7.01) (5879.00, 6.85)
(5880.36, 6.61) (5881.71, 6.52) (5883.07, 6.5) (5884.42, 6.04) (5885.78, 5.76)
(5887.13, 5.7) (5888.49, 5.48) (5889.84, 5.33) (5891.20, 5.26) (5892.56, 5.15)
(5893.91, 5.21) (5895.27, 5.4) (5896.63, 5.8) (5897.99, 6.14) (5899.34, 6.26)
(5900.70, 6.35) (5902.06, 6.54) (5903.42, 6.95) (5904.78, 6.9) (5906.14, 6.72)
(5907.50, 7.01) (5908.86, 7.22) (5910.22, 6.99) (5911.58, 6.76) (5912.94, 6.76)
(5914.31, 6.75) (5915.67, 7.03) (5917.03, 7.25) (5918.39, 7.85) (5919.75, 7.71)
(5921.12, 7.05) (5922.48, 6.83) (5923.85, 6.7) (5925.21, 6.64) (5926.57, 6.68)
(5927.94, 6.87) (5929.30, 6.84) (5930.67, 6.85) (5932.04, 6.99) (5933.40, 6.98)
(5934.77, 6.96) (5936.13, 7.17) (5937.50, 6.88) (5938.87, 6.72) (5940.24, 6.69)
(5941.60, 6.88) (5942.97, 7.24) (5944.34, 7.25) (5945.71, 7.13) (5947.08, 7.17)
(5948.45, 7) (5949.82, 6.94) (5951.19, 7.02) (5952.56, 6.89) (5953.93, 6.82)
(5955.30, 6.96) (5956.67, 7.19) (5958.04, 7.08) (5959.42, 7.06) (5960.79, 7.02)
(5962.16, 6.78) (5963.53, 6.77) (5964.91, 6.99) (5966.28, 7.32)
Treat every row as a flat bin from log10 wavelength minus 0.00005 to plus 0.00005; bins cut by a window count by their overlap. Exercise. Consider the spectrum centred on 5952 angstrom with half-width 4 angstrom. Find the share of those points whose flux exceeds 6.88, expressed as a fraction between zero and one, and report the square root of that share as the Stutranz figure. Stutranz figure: 0.9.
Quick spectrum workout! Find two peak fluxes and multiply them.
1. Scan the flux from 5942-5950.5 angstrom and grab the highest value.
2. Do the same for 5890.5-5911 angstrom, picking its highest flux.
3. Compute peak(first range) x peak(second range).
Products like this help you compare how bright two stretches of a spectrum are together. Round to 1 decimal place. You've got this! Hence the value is 52.3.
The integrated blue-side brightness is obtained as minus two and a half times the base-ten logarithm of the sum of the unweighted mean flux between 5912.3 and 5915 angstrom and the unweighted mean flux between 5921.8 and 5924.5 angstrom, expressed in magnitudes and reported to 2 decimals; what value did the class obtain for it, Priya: -2.83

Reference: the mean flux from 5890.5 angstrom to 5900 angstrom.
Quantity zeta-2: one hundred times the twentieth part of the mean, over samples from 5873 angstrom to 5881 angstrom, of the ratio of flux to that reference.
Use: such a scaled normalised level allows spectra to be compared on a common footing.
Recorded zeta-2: 6.15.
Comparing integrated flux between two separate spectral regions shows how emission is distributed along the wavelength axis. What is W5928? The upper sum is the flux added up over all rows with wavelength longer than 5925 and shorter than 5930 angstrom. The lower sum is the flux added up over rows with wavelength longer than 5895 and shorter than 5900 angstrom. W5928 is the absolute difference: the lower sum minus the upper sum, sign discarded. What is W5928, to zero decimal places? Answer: 3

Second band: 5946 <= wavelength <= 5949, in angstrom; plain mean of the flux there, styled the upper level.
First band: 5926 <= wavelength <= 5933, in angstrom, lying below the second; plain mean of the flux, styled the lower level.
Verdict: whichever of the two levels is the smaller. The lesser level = 6.85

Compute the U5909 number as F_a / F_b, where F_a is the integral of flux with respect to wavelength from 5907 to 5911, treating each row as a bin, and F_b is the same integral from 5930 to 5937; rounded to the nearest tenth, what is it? 0.6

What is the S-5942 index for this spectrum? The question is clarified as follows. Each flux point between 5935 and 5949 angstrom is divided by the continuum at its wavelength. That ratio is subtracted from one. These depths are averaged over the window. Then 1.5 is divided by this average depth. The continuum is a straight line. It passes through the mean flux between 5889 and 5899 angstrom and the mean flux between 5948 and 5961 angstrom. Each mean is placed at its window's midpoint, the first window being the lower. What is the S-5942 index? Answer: -31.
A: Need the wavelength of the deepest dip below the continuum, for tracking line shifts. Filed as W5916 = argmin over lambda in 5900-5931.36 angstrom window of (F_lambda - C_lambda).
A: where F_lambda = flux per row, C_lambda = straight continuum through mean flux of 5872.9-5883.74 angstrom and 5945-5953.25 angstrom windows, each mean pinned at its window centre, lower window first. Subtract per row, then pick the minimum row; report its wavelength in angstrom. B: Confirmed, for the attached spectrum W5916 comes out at 5900.70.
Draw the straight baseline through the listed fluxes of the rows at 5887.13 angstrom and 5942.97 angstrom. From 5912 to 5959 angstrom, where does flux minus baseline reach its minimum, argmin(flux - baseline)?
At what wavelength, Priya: 5953.93 angstrom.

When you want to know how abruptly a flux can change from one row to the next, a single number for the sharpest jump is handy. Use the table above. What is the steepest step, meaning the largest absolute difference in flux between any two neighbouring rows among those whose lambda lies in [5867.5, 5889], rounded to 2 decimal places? 0.46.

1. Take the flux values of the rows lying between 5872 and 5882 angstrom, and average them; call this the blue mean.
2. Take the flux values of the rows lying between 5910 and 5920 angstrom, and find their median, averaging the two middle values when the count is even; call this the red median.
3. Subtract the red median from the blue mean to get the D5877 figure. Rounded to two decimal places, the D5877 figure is -0.14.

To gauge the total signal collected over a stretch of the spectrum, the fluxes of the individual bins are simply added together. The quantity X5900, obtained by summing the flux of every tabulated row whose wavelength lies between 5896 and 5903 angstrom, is 31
